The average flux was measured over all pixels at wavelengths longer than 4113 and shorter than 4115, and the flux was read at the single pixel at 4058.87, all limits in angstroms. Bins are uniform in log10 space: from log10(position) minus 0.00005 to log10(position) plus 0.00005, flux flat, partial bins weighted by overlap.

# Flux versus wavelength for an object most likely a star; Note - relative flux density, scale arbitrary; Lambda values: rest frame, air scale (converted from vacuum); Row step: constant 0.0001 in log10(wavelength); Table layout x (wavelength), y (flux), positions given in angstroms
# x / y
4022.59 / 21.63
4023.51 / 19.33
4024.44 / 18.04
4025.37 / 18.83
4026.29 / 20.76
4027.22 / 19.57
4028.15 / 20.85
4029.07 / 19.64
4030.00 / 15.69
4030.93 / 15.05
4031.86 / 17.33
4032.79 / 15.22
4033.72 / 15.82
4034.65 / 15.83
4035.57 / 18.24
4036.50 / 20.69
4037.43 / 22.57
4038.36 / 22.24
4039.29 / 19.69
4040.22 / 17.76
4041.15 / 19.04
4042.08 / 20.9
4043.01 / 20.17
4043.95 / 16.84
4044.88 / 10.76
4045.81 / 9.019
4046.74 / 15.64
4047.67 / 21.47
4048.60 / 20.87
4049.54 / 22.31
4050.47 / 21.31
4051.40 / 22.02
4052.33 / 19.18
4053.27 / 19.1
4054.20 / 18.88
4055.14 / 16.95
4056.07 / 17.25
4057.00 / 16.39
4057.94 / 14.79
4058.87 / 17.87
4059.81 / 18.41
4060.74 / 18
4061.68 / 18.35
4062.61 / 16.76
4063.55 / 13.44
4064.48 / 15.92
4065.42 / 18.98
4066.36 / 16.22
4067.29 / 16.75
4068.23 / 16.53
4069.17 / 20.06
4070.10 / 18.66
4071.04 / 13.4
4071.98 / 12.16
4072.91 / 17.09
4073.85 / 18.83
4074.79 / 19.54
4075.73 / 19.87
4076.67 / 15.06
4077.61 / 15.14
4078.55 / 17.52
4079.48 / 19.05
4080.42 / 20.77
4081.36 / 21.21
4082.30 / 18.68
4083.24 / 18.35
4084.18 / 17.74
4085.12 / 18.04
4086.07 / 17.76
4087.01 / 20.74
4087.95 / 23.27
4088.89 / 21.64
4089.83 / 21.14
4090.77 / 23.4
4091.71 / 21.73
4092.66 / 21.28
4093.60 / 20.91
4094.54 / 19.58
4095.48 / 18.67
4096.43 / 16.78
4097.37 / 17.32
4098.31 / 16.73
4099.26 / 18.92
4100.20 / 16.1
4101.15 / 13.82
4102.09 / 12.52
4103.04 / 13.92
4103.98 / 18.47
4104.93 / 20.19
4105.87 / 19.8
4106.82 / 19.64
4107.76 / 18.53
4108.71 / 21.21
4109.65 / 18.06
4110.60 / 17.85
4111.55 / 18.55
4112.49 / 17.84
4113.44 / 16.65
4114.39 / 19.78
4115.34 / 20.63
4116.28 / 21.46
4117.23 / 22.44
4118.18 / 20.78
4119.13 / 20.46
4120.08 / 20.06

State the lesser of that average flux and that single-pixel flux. 17.9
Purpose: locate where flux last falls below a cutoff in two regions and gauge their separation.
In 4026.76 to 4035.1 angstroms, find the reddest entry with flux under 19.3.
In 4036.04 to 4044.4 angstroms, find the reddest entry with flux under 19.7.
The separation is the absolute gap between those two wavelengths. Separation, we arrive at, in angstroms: 9.3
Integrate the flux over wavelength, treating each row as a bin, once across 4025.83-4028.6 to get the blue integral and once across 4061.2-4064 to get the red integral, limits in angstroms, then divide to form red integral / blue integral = 0.80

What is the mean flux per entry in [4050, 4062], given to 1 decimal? 18.3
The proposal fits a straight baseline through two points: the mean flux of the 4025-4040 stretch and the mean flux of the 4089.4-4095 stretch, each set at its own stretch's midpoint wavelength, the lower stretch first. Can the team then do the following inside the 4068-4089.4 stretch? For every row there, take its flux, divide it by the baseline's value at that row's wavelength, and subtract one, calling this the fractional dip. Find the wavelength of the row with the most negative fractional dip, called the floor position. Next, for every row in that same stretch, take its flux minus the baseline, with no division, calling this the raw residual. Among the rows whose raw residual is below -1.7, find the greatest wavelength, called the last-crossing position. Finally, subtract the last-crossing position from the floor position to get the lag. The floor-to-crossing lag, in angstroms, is -14.1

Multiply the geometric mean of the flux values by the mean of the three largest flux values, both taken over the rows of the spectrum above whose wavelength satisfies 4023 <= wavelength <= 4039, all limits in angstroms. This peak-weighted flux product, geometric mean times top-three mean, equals 403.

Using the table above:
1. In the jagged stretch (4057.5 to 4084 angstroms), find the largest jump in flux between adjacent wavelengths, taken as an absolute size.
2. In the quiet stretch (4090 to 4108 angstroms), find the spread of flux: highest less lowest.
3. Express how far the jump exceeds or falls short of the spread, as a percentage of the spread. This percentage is -52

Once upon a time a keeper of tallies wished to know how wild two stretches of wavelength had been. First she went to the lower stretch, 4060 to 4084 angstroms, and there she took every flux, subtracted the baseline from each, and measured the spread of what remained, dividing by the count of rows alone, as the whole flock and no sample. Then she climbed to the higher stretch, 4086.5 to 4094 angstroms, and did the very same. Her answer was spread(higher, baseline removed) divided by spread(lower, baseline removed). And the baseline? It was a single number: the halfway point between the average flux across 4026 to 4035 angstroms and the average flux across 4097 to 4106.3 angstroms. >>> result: 0.42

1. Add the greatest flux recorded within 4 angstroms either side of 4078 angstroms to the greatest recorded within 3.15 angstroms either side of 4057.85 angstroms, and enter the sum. 39.6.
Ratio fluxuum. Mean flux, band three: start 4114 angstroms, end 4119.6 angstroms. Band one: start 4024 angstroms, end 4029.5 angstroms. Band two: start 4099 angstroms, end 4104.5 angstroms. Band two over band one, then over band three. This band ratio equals 0.04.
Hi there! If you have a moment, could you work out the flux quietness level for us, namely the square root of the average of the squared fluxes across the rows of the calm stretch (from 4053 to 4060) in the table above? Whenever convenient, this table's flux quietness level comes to 17.5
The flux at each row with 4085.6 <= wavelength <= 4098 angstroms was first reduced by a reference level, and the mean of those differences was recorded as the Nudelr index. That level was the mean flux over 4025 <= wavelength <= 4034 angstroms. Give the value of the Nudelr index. 2.4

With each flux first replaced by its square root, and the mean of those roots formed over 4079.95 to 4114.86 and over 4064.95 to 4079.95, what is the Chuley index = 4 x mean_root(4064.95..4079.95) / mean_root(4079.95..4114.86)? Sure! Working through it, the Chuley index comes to 3.82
